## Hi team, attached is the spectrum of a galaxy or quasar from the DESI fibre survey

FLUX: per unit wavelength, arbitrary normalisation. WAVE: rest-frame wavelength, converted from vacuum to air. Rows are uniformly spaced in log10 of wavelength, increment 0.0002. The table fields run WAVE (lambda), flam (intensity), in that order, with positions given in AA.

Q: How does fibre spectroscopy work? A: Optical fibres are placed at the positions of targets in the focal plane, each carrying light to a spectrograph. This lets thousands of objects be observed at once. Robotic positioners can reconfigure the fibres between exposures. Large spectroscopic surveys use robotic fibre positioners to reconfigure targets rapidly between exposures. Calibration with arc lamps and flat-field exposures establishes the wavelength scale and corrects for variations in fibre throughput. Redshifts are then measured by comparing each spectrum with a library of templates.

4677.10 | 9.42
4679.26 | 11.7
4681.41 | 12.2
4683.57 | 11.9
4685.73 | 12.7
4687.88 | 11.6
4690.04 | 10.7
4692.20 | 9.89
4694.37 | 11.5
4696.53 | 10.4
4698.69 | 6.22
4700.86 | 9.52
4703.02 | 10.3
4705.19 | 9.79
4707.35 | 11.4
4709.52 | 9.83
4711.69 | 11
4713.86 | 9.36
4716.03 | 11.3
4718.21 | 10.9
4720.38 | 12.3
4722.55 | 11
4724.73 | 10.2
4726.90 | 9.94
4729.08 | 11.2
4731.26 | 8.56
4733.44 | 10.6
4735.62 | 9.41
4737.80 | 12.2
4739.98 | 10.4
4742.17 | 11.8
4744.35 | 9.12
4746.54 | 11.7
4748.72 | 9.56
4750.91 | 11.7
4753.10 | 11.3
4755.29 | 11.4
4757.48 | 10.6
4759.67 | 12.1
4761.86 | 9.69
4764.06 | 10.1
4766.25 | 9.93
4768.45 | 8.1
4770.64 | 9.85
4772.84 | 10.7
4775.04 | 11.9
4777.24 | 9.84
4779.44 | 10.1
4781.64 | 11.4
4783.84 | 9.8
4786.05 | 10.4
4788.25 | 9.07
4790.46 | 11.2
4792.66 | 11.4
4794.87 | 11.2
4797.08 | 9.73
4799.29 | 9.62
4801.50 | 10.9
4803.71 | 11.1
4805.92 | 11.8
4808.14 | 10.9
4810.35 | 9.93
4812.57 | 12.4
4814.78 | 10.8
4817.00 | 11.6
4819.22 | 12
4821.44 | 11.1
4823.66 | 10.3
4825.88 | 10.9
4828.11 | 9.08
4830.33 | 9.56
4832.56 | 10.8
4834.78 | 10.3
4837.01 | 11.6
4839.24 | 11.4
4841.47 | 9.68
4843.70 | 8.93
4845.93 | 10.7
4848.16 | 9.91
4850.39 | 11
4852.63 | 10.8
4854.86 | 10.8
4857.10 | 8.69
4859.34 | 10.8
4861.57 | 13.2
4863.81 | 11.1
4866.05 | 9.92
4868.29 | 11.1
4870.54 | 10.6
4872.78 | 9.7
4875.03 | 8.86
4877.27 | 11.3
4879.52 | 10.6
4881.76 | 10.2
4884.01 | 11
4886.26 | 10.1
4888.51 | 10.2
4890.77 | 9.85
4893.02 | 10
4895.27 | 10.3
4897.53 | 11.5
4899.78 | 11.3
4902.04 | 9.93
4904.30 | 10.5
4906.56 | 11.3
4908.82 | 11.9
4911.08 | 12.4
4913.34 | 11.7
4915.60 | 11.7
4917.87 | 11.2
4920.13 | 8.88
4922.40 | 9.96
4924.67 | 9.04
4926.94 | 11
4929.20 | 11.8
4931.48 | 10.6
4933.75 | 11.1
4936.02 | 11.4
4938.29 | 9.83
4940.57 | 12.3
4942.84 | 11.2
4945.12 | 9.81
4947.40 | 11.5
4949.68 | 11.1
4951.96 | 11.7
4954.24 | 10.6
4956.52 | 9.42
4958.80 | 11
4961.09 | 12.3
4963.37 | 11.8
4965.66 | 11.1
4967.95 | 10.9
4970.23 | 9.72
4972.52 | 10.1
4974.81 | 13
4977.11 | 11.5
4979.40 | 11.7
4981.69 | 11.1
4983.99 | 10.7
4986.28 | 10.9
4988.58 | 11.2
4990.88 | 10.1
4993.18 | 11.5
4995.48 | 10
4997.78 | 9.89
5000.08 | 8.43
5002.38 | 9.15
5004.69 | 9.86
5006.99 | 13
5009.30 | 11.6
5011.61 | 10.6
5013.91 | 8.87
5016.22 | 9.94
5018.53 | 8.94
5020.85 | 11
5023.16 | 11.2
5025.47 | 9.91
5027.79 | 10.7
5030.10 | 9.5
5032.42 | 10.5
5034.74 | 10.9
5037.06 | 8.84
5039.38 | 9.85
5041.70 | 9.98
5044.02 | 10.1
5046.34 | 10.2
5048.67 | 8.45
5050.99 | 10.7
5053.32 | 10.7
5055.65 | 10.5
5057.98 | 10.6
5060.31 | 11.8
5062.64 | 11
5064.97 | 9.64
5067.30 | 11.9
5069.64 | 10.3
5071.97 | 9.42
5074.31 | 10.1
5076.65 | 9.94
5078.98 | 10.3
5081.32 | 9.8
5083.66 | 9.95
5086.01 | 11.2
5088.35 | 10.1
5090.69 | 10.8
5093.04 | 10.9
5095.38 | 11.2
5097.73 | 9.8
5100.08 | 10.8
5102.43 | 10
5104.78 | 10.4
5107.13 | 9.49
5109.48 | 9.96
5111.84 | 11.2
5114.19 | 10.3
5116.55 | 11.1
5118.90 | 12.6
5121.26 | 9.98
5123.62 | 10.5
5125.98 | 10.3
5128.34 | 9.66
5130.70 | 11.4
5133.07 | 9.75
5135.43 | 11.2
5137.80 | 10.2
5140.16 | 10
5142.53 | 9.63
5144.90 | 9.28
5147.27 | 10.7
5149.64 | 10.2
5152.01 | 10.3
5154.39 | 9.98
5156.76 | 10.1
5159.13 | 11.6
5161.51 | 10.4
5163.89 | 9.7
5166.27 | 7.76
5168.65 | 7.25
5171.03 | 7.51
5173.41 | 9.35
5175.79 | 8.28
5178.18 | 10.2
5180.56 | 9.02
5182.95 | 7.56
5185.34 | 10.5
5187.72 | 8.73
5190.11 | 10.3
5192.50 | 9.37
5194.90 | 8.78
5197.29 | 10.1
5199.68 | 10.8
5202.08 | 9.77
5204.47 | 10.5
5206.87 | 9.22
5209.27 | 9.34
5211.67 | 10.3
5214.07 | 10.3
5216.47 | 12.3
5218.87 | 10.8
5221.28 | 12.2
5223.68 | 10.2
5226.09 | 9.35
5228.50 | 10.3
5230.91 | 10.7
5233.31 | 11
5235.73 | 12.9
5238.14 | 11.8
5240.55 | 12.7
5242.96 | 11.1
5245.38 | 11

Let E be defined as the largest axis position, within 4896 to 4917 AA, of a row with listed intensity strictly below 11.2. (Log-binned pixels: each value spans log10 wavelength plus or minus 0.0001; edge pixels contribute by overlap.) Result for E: 4904.30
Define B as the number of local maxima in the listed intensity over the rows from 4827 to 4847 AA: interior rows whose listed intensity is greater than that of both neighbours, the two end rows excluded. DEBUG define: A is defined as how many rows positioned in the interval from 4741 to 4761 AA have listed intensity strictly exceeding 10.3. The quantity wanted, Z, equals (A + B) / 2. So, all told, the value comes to 4.5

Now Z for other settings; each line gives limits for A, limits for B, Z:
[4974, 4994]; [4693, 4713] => 5.0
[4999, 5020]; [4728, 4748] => 3.0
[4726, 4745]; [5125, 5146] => 3.5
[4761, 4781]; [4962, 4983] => 2.0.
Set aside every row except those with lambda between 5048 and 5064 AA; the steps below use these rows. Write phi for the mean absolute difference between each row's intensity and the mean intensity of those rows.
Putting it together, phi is 0.61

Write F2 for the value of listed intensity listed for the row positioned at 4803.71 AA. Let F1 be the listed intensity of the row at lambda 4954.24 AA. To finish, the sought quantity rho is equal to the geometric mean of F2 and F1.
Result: 10.8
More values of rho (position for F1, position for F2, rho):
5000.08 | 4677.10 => 8.9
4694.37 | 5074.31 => 10.8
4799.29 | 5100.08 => 10.2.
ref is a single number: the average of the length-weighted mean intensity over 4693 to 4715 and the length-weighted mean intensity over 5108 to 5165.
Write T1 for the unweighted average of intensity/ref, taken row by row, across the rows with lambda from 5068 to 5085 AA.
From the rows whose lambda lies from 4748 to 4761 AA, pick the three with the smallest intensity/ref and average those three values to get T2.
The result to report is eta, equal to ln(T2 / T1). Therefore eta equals 0.05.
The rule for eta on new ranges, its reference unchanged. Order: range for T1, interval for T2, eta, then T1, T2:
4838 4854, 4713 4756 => -0.14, 1.02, 0.89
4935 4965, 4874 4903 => -0.15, 1.09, 0.94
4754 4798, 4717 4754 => -0.14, 1.02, 0.89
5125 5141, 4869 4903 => -0.09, 1.02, 0.93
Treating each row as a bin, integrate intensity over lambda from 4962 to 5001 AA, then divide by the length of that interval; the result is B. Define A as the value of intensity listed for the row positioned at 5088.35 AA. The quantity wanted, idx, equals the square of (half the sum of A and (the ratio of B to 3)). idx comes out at 47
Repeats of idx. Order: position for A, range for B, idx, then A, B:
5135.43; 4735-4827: 55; 11.2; 10.7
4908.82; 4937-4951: 61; 11.9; 11.0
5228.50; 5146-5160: 47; 10.3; 10.5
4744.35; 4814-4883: 40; 9.12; 10.6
